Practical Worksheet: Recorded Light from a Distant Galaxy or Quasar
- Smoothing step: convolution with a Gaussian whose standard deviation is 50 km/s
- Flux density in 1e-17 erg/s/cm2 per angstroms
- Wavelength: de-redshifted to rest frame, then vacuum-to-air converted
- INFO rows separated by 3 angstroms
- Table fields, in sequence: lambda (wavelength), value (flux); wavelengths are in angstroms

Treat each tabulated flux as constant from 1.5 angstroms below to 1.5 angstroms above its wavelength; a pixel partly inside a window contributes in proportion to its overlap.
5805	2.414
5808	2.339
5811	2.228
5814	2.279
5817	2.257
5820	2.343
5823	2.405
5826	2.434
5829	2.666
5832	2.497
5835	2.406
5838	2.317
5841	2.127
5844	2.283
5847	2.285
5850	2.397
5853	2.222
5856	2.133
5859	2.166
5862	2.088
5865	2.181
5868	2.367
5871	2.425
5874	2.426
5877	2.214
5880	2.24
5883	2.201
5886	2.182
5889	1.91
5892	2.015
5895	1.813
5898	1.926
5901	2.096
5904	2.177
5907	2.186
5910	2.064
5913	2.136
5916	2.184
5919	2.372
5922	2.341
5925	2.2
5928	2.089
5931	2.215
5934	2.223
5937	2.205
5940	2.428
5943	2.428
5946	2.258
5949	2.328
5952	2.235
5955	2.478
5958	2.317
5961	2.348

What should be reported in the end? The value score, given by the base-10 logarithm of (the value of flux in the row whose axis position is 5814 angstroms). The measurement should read 0.358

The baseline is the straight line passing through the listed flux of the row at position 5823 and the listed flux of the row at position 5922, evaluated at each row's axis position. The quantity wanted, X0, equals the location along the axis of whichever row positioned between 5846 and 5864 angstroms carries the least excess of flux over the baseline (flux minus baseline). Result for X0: 5862 angstroms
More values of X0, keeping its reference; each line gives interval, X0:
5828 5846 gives 5841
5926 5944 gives 5928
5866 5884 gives 5883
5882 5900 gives 5895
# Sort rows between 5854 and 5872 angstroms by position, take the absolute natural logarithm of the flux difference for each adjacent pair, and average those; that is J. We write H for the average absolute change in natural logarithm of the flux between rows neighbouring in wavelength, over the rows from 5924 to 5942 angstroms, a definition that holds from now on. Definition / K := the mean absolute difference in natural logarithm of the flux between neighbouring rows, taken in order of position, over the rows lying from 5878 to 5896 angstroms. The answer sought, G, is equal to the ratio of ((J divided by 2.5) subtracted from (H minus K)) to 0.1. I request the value -0.36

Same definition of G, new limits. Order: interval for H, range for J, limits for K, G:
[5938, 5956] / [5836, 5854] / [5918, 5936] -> -0.11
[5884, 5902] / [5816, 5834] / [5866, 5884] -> 0.40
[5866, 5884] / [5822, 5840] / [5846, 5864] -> -0.34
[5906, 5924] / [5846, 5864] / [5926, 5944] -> -0.09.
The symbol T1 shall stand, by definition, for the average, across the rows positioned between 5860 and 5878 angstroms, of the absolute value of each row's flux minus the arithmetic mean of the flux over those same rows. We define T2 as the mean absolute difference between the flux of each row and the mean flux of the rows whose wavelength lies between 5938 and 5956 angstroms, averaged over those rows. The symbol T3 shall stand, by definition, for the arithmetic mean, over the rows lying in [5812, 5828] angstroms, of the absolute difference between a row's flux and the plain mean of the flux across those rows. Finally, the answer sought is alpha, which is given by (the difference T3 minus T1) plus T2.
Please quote 0.024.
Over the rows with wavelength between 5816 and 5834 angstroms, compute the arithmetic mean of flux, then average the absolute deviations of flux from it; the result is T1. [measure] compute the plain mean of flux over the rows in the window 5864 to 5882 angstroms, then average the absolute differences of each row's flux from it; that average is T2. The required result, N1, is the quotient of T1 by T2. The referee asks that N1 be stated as 1.02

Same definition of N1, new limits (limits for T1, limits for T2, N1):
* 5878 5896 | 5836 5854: 2.27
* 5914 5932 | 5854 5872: 0.73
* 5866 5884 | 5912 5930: 1.03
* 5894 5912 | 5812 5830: 1.11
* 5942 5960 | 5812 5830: 0.72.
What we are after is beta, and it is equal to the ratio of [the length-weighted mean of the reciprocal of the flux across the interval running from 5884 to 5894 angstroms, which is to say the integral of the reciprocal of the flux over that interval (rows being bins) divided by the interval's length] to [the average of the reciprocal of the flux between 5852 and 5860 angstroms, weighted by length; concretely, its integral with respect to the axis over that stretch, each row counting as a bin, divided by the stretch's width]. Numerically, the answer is 1.07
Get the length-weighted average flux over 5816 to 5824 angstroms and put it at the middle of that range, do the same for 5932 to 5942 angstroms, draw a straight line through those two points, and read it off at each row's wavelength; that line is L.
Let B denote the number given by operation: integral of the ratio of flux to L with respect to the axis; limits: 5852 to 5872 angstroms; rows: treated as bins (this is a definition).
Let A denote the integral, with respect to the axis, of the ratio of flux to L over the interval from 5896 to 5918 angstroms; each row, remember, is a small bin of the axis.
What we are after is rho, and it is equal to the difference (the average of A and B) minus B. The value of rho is 0.5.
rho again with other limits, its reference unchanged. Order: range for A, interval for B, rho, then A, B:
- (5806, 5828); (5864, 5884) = 1.1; 22.0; 19.9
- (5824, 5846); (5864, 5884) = 1.3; 22.6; 19.9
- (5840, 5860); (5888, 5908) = 0.9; 19.2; 17.5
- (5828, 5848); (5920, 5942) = -0.7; 20.3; 21.6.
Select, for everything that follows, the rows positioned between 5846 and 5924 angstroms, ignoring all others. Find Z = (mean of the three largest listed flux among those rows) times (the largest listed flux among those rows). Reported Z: 5.86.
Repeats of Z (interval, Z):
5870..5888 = 5.73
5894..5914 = 4.74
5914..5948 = 5.85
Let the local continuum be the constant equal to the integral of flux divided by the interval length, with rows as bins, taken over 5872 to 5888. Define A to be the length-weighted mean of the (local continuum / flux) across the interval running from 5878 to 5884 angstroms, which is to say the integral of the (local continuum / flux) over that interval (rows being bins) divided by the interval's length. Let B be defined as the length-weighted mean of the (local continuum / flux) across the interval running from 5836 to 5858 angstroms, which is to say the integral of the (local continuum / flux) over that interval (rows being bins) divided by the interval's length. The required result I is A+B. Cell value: 2.01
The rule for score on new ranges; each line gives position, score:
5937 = 0.343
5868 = 0.374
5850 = 0.380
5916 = 0.339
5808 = 0.369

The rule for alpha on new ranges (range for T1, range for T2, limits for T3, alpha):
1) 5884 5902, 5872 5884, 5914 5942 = 0.057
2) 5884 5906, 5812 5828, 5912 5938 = 0.008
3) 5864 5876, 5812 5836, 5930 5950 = 0.090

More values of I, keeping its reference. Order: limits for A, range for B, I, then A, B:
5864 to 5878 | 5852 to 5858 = 2.00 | 0.97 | 1.03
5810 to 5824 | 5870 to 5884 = 1.96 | 0.98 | 0.98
